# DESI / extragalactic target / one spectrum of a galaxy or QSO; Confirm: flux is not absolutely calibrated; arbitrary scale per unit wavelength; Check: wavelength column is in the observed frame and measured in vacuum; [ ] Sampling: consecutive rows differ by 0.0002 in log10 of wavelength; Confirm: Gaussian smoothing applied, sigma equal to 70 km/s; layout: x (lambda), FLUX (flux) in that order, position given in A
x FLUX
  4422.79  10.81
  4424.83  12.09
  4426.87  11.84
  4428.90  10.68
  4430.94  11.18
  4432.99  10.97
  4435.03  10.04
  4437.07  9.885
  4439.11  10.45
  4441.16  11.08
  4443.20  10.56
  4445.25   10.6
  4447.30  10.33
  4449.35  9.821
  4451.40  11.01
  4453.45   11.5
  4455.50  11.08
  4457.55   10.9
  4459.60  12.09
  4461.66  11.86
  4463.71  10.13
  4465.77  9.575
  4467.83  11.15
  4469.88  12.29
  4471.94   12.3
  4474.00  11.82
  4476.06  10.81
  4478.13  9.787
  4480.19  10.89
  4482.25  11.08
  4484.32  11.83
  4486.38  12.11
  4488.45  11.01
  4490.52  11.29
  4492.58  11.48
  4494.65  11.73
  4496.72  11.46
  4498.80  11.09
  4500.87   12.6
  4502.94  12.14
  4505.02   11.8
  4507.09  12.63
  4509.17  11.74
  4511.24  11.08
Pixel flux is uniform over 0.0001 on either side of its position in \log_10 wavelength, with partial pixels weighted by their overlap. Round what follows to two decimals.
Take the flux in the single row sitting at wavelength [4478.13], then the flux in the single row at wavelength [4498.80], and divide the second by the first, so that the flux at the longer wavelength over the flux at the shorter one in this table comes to 1.13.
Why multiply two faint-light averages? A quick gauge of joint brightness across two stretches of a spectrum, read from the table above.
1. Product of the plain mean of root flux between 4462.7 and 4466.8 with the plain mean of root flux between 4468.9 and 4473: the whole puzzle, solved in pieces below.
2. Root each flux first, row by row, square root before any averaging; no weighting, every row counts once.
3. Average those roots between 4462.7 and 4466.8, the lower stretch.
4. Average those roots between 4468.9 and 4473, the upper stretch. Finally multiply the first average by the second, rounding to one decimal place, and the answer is 11.0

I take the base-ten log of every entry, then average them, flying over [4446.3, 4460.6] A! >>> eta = 1.039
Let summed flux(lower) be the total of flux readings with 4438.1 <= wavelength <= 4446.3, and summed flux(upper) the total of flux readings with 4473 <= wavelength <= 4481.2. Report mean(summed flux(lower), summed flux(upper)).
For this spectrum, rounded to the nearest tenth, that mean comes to 43.0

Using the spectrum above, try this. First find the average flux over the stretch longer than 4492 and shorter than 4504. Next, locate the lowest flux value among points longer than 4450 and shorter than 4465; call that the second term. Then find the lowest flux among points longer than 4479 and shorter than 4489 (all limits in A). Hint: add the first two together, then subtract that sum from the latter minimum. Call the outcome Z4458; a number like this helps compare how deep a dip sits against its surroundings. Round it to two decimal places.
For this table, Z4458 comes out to -10.99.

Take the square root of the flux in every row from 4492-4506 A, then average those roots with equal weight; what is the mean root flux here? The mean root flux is 3.43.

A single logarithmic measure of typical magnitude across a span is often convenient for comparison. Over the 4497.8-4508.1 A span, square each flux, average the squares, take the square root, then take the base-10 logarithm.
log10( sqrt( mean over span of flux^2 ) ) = 1.08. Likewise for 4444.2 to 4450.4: 1.01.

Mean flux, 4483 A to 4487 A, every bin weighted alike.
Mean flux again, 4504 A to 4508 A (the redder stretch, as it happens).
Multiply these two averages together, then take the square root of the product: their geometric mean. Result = 12.1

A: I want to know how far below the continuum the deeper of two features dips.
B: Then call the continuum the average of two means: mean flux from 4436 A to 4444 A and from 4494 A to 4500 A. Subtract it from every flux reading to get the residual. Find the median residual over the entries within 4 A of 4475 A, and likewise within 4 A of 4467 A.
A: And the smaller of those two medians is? -0.3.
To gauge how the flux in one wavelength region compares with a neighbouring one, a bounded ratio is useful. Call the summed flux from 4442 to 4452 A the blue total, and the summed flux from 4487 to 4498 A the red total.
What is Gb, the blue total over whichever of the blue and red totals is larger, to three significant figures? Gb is 0.918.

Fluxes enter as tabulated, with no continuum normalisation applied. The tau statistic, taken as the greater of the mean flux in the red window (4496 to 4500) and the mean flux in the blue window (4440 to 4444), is 11.3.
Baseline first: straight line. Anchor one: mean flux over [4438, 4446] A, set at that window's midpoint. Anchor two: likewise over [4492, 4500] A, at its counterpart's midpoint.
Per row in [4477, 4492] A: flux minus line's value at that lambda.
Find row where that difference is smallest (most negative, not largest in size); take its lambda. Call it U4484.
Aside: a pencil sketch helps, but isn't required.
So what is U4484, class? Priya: 4478.13 A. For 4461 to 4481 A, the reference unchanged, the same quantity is 4465.77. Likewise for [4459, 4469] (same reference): 4465.77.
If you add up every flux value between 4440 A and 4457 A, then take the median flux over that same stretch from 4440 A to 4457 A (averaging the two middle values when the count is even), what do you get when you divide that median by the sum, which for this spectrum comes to 0.126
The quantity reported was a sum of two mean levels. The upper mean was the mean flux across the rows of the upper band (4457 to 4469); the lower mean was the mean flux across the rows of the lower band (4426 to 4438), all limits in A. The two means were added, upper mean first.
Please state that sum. 21.7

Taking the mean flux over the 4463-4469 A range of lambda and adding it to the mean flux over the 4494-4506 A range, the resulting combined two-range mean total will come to 22.1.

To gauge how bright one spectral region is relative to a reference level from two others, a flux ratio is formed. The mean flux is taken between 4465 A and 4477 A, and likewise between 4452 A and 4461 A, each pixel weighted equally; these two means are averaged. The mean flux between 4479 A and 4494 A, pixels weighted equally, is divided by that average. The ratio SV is 1.00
